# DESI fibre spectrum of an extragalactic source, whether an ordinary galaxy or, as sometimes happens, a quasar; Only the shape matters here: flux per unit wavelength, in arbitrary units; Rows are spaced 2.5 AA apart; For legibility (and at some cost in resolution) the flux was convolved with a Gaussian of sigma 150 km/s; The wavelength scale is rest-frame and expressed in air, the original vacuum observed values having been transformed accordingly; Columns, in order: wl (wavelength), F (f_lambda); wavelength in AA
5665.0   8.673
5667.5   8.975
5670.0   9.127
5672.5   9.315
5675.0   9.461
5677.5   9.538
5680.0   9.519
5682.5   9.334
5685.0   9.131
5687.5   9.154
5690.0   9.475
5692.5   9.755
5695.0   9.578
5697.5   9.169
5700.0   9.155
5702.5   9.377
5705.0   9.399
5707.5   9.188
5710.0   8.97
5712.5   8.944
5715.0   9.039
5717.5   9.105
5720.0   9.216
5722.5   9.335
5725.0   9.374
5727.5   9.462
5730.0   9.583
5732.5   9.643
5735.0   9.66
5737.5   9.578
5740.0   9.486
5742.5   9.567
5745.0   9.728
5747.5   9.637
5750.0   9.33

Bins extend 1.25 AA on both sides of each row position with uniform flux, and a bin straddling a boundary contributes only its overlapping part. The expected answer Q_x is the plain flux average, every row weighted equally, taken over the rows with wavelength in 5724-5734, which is 9.5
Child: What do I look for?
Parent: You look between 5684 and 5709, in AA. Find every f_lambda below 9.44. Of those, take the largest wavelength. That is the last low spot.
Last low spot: 5707.5 AA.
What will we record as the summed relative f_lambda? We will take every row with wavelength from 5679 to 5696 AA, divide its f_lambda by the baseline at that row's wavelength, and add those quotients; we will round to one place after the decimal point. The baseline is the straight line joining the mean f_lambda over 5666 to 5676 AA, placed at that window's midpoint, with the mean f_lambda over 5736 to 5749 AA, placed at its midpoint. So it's 7.1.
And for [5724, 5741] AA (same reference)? 7.0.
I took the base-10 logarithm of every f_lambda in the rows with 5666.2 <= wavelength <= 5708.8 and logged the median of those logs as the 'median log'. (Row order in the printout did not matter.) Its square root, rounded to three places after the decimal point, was 0.985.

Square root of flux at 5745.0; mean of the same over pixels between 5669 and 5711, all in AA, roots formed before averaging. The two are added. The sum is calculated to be 6.17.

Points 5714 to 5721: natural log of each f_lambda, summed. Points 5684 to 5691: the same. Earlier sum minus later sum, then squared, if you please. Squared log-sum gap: 0.002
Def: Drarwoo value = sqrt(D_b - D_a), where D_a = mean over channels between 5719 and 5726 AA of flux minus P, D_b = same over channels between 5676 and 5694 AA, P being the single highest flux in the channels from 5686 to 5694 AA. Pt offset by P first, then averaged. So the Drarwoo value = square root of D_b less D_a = 0.33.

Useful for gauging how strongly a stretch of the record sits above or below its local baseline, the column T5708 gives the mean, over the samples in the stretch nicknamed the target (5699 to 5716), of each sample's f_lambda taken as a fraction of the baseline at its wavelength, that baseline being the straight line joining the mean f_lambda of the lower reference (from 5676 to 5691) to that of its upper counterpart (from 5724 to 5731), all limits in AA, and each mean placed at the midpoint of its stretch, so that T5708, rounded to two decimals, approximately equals 0.97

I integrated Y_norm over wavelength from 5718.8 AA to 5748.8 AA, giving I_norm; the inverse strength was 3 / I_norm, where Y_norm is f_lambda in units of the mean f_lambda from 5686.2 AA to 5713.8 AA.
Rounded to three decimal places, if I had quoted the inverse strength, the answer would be 0.098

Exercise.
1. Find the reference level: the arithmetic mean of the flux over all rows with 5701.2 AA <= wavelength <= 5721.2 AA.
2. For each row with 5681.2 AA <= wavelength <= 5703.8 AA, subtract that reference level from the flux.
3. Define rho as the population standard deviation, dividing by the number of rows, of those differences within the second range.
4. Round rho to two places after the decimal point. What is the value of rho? 0.21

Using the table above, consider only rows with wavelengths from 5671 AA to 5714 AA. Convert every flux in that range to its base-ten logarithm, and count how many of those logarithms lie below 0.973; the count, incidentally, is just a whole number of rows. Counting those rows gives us 10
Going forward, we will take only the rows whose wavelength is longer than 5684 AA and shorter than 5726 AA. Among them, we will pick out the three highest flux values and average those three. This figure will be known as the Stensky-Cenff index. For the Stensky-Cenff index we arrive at 9.60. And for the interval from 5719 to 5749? 9.68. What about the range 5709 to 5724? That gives 9.22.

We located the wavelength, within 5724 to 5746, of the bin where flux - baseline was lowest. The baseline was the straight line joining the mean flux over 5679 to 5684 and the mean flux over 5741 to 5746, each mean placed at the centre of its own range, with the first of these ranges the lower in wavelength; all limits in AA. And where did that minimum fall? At 5725.0 AA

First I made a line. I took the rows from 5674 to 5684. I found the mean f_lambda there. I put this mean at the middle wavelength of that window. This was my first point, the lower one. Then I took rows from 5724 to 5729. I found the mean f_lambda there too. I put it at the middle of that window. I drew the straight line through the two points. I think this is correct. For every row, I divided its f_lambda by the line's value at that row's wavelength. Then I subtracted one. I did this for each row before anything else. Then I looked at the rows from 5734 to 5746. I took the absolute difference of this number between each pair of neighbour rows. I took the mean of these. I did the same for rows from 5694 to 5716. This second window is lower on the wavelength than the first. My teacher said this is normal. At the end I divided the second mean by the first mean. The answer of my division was 1.5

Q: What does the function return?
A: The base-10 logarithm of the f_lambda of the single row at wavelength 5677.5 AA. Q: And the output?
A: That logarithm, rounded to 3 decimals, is 0.979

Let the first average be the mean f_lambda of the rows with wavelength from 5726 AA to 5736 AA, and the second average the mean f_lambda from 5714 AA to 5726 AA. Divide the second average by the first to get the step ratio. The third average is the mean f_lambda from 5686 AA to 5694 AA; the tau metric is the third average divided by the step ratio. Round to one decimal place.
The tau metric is 9.8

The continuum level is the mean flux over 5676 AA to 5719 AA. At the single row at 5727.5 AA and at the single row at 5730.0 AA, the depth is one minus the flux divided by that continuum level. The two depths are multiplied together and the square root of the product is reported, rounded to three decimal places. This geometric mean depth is 0.025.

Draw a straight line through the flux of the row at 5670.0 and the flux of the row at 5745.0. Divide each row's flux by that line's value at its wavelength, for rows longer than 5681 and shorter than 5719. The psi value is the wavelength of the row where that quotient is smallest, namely 5712.5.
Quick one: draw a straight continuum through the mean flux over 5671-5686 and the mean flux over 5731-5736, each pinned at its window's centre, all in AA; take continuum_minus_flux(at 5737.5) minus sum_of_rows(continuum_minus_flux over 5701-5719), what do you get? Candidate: -2.6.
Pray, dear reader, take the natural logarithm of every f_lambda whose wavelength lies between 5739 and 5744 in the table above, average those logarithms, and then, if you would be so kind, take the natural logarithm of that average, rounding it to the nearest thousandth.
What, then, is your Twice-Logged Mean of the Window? 0.813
